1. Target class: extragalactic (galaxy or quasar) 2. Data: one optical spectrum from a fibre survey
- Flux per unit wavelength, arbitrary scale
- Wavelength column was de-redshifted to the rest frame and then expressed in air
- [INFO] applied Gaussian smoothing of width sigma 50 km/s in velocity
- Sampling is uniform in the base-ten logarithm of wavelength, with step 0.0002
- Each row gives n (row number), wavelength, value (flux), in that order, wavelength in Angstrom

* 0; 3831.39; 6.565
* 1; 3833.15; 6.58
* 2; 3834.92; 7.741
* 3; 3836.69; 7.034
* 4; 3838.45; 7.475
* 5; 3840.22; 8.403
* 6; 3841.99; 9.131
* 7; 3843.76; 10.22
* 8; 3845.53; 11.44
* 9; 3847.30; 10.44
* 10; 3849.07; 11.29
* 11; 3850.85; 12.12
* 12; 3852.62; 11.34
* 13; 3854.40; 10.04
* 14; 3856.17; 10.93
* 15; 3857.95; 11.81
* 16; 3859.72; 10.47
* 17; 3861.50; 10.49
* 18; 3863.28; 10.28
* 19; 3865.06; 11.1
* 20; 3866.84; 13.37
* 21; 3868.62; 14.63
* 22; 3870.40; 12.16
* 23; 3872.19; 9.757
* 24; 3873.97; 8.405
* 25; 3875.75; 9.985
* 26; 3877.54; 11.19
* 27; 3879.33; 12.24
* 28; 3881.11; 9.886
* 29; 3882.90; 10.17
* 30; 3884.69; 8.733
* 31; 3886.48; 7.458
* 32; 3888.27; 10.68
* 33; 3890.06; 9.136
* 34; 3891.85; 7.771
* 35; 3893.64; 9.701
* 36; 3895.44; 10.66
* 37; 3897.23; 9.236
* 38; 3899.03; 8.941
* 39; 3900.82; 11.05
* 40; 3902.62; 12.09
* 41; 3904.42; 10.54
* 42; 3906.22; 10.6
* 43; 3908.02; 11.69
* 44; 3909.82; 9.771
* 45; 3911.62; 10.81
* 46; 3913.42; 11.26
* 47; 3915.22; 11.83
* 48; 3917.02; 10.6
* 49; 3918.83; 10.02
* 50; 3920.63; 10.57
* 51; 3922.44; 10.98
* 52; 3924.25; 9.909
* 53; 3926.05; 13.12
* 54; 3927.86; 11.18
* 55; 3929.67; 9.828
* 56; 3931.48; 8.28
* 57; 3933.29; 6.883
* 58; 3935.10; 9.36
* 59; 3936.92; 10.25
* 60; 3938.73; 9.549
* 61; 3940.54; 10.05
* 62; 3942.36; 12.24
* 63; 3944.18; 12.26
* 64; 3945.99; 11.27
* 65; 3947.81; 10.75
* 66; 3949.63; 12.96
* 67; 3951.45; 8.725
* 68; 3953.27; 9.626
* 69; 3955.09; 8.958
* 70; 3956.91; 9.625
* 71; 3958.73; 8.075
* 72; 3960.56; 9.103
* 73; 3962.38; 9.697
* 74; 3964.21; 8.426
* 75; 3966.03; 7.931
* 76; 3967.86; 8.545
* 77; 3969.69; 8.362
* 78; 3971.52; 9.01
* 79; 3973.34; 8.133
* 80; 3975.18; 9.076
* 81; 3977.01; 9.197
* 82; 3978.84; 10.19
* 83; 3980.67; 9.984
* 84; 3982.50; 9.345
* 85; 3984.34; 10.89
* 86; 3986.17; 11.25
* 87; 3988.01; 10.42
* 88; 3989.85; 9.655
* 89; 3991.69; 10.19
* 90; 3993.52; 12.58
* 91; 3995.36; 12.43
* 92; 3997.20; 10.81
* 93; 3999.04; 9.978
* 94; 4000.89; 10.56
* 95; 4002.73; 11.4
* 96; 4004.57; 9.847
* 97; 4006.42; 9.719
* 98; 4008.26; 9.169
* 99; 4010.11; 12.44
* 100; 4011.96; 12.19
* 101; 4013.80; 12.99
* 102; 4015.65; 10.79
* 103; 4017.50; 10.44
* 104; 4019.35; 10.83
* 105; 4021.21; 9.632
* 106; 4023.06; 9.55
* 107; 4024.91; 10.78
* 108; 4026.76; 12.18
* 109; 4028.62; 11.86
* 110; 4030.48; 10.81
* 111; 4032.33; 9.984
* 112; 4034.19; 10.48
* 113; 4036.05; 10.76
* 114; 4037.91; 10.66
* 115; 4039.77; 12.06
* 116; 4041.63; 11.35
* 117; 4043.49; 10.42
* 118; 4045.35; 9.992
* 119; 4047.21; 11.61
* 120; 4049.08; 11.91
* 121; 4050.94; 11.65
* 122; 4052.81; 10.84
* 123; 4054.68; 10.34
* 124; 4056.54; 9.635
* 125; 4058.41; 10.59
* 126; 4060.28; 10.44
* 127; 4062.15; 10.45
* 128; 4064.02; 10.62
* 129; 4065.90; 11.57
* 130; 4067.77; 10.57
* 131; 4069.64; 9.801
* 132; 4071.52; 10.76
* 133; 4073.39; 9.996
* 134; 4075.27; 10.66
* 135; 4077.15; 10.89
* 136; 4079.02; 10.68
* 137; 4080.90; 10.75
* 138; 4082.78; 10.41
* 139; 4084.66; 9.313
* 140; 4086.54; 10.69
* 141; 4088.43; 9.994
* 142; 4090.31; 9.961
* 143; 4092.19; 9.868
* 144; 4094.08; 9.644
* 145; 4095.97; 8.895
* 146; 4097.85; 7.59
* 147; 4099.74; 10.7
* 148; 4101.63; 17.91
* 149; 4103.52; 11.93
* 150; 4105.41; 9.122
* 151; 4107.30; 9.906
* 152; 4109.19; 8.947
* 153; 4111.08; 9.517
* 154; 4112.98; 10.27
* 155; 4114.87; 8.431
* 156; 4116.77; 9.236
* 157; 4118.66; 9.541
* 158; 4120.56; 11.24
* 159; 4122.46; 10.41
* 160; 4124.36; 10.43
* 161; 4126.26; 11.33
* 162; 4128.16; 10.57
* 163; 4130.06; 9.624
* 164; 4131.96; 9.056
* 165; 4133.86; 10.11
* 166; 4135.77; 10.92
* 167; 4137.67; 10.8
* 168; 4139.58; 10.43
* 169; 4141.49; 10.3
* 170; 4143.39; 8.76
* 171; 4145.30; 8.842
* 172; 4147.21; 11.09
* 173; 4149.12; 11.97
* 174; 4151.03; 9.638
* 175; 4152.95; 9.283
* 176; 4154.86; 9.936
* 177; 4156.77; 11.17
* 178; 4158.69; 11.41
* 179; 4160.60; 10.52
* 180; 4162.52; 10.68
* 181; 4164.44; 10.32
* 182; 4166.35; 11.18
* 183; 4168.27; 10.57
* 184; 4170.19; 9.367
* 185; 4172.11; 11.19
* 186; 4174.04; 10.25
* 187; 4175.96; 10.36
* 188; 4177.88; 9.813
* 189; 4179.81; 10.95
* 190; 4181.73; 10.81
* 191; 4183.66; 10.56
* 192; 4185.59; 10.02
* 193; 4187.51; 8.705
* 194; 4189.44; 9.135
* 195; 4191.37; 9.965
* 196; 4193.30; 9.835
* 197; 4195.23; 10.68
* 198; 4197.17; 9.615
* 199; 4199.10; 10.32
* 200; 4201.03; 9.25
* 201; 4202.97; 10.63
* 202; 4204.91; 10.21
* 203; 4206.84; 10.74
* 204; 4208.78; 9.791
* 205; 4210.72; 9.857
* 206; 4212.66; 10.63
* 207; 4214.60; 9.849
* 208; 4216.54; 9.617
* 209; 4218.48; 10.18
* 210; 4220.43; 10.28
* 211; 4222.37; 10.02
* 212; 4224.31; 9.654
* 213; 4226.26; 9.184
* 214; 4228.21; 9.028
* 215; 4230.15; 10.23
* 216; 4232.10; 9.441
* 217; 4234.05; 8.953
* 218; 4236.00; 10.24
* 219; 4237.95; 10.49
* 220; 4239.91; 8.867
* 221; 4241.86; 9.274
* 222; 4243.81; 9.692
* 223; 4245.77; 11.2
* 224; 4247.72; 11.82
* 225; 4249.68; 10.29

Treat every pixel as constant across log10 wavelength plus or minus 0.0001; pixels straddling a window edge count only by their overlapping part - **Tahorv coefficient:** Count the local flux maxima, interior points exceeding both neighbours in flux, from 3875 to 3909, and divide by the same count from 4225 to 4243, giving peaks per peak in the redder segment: 2.5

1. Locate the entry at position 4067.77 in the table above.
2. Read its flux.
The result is 10.57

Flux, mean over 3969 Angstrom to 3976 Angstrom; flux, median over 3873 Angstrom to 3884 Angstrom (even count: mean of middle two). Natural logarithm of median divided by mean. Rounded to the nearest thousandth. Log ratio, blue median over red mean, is 0.153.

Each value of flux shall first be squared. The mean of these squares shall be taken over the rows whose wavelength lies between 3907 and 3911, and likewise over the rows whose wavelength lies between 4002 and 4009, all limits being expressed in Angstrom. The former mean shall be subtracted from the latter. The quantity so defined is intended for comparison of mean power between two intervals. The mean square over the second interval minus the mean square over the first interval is -15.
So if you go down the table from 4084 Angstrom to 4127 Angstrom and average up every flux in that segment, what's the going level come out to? 10.21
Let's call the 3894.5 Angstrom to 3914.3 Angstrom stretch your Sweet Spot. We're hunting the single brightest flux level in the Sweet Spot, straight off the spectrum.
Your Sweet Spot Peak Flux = 12.09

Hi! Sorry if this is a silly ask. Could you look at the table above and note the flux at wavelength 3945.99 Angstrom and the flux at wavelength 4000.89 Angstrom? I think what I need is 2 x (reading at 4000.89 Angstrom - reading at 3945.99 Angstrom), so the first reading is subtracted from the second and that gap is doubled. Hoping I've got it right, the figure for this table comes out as -1.4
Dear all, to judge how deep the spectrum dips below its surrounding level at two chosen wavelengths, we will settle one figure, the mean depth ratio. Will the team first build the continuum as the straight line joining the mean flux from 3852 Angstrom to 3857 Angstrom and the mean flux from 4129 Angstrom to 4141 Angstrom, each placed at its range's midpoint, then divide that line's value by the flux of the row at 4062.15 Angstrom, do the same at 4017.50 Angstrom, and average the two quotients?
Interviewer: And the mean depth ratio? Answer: 0.99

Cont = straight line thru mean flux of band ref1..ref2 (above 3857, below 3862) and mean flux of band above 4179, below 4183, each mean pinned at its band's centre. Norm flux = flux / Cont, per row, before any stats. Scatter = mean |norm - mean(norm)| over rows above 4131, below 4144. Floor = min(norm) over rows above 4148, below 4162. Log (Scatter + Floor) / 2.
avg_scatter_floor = 0.457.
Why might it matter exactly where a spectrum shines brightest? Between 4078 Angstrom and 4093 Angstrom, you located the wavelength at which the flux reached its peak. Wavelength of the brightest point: 4080.90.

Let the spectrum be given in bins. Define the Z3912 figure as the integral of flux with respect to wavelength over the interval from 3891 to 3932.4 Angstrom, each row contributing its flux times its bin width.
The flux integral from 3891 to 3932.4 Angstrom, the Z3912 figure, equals 433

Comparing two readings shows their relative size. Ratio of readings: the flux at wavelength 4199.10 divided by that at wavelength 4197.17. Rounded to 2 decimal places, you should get 1.07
